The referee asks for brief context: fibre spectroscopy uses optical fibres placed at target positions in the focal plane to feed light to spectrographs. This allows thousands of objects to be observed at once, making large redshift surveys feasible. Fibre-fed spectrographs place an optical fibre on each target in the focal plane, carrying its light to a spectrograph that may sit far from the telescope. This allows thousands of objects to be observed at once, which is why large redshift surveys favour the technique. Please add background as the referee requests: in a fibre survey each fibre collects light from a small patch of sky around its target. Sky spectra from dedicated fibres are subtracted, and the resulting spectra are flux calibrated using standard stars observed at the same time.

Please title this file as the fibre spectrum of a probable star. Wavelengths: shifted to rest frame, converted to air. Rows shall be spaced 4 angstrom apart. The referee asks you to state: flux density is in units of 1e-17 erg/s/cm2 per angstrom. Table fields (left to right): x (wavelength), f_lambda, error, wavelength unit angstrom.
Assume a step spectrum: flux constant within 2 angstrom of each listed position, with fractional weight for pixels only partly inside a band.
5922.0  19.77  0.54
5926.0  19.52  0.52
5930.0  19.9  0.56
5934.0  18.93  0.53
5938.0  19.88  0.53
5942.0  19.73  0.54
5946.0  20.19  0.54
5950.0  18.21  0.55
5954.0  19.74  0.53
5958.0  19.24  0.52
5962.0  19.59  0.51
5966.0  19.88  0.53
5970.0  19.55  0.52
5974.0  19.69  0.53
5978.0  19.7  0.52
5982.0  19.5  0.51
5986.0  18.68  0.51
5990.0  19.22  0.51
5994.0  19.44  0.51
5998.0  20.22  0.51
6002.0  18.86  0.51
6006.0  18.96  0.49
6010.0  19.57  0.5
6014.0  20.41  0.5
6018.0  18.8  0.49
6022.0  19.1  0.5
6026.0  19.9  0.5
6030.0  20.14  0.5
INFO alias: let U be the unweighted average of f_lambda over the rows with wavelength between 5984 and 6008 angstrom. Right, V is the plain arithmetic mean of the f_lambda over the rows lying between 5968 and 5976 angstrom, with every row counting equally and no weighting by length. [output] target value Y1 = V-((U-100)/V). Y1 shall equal 23.7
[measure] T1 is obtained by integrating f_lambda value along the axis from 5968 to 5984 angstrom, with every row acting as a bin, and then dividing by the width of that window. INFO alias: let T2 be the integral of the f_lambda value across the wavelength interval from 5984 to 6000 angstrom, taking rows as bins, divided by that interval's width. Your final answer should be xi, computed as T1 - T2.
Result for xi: 0.2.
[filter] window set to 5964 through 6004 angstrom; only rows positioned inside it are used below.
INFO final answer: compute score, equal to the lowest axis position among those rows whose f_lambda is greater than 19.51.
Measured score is 5966.0 angstrom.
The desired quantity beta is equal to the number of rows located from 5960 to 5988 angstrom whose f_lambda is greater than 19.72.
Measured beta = 1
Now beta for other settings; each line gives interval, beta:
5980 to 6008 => 1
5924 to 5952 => 4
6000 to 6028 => 2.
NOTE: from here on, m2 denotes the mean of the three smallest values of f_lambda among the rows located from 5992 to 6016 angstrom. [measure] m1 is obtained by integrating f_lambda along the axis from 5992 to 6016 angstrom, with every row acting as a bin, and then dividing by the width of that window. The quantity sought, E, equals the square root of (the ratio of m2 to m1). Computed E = 0.987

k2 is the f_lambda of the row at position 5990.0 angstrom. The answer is 19.22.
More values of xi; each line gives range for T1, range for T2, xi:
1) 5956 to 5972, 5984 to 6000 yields 0.2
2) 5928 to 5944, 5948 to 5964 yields 0.4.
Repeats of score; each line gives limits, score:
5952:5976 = 5954.0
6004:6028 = 6010.0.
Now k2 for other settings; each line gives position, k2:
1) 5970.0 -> 19.55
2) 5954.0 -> 19.74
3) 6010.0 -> 19.57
